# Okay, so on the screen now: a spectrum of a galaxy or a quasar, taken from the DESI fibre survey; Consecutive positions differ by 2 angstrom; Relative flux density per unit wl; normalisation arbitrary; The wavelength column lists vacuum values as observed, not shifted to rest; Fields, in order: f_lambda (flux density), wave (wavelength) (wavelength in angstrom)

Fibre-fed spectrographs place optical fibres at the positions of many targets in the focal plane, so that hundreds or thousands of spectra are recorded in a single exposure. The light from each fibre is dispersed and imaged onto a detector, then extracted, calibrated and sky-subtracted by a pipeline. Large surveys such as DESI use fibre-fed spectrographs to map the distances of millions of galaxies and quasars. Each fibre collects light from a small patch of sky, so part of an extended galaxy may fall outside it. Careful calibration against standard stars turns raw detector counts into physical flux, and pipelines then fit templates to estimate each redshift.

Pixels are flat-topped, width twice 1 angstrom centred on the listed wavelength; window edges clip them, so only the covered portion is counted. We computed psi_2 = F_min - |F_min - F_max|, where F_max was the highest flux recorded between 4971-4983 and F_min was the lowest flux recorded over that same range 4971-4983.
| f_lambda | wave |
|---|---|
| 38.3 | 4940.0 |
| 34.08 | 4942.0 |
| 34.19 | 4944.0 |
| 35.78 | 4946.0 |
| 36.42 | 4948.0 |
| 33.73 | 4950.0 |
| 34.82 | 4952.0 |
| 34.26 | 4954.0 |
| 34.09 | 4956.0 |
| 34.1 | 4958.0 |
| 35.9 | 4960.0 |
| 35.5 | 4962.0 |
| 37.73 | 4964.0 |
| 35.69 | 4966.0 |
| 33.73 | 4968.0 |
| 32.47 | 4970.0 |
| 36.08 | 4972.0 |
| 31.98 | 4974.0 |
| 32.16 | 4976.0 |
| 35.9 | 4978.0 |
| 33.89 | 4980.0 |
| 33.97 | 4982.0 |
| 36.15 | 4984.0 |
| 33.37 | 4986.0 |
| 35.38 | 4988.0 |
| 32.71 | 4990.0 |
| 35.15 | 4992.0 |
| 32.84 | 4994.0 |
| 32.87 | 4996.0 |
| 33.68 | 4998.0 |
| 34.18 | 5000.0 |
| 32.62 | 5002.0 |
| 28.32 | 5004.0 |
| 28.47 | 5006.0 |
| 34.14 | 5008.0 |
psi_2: 27.9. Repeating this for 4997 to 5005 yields 22.5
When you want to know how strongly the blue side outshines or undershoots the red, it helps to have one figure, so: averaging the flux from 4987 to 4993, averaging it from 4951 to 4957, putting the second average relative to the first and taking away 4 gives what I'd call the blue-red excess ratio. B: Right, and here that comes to -3.00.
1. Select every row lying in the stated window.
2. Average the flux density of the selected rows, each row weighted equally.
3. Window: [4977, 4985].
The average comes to 35.0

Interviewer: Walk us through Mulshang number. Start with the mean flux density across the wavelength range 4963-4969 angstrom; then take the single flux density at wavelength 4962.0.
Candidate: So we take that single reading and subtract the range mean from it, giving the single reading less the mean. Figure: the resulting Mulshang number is -0.2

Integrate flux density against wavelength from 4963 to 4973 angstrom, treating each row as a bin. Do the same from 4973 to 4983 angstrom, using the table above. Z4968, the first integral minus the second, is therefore 16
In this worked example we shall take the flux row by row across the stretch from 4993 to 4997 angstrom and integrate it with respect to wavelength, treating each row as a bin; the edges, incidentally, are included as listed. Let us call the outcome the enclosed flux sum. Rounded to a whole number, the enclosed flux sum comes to 131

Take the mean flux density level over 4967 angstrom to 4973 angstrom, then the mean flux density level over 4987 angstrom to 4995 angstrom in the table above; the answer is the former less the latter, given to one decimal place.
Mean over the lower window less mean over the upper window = 0.1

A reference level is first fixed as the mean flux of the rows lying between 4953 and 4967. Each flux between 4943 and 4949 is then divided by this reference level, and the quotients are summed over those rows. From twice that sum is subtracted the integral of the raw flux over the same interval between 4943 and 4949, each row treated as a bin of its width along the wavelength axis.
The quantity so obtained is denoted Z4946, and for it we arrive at -207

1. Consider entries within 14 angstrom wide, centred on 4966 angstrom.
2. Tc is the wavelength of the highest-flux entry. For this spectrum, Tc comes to 4964.0 angstrom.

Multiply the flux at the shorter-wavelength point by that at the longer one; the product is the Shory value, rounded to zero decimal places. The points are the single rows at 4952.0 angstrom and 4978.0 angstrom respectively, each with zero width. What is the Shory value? 1250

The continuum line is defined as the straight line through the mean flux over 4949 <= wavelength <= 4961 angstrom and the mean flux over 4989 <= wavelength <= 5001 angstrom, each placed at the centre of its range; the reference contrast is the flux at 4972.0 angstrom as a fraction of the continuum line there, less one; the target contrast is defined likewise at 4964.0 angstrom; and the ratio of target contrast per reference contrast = 1.7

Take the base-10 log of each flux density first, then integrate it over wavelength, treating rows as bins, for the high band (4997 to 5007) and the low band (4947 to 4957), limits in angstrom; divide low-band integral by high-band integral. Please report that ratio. 1.03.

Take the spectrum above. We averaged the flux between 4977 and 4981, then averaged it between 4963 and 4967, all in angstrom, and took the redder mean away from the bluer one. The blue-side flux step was 1.8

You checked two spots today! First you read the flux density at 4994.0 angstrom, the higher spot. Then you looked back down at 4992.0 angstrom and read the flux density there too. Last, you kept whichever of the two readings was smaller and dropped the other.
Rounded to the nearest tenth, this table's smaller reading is 32.8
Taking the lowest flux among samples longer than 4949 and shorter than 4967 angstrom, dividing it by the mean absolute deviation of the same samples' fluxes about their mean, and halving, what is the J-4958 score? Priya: 17.0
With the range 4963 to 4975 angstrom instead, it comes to 8.5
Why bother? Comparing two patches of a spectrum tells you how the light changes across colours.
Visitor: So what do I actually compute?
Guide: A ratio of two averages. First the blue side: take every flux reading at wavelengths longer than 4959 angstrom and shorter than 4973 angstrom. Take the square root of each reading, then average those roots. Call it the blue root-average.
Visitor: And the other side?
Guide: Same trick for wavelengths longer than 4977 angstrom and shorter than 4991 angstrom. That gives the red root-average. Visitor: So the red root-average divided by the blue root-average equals 0.988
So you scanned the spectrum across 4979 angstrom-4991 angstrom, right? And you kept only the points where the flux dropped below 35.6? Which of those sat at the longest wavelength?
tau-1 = 4990.0 angstrom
